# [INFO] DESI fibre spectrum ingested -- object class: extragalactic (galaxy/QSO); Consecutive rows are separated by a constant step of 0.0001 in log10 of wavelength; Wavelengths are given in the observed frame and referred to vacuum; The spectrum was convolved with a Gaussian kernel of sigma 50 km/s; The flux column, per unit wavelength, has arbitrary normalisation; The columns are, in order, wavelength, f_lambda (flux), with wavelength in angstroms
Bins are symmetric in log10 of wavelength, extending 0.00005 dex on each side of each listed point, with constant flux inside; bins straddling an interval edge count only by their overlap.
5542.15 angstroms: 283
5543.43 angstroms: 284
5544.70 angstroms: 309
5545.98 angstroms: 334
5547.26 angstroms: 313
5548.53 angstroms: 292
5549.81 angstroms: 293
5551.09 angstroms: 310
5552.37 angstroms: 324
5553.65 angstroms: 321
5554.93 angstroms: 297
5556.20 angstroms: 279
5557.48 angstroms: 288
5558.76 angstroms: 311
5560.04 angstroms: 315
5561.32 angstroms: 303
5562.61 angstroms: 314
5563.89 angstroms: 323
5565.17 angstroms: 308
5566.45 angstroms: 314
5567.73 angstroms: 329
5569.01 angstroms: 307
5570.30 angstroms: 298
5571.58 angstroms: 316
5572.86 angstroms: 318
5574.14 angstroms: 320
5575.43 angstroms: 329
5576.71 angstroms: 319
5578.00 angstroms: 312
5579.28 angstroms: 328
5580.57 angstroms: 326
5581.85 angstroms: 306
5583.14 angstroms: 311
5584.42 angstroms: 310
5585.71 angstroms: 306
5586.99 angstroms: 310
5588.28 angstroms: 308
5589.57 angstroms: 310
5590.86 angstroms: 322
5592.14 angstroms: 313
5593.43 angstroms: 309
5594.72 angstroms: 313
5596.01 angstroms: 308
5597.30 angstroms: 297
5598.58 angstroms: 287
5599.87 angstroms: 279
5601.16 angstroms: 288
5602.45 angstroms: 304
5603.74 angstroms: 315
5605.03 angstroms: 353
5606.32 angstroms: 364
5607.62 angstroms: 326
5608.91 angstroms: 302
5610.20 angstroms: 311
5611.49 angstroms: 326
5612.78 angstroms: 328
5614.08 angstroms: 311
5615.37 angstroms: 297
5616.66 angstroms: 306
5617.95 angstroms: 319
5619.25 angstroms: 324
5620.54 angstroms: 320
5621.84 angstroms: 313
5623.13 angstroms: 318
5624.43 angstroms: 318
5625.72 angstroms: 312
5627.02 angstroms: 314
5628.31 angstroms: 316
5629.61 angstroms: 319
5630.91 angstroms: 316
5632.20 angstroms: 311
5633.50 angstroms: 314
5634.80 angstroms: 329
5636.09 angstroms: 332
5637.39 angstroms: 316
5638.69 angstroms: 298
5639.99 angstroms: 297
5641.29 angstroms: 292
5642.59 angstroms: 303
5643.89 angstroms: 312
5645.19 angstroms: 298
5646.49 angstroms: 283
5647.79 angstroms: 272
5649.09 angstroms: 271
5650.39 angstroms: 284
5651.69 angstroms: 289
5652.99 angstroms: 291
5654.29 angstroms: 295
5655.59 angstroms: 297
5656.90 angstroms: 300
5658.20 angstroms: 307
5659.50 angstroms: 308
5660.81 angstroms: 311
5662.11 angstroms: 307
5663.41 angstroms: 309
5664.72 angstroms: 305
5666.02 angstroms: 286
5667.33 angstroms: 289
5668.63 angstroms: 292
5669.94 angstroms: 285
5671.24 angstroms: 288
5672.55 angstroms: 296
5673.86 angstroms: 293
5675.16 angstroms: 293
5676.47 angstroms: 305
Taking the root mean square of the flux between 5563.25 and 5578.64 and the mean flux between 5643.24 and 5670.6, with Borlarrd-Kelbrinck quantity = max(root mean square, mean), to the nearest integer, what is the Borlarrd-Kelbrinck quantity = 316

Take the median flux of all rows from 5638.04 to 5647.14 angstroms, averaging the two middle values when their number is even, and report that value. 298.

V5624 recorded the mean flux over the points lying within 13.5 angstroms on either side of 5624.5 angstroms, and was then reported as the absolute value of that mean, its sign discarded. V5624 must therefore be 317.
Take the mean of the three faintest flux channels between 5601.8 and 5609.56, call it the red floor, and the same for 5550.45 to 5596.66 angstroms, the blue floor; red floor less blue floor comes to 19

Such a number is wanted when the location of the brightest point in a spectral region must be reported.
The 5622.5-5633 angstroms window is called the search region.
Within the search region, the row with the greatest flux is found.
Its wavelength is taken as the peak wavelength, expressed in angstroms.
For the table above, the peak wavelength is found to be 5629.61 angstroms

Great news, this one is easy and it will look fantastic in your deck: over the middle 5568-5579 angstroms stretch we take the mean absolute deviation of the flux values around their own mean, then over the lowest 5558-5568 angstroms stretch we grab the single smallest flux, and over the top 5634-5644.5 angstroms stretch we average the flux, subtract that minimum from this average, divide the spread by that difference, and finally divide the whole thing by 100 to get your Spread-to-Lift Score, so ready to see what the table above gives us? 0.010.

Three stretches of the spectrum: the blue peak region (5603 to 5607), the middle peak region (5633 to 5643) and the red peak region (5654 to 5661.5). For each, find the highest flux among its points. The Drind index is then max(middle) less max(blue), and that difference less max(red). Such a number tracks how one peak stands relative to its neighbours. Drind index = -343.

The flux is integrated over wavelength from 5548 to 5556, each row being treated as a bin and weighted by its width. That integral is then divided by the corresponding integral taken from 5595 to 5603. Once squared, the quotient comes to 1.07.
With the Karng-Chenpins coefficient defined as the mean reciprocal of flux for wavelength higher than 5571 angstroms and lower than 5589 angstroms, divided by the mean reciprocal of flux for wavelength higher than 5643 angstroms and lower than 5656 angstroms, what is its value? 0.92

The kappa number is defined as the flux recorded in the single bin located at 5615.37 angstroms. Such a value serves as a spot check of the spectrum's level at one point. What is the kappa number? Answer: 297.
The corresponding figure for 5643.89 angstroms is 312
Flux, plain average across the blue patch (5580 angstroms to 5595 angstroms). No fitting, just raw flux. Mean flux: 312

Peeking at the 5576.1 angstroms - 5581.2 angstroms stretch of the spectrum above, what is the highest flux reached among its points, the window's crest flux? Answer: 328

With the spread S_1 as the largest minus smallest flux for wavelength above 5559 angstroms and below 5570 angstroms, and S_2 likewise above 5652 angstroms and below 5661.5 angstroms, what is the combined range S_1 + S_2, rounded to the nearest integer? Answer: 46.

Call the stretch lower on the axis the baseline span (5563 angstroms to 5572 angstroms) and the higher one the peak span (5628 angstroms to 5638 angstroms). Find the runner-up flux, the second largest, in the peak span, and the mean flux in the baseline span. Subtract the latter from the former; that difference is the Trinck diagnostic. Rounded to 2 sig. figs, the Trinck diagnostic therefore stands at 15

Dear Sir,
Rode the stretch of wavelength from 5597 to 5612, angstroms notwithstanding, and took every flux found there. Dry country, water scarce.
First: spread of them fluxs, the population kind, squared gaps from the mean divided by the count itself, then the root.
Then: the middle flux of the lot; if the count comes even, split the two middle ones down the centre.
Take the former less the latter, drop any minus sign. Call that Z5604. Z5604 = 283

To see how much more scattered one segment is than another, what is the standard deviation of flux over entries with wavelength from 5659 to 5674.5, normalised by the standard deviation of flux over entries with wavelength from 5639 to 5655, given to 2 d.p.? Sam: 0.83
